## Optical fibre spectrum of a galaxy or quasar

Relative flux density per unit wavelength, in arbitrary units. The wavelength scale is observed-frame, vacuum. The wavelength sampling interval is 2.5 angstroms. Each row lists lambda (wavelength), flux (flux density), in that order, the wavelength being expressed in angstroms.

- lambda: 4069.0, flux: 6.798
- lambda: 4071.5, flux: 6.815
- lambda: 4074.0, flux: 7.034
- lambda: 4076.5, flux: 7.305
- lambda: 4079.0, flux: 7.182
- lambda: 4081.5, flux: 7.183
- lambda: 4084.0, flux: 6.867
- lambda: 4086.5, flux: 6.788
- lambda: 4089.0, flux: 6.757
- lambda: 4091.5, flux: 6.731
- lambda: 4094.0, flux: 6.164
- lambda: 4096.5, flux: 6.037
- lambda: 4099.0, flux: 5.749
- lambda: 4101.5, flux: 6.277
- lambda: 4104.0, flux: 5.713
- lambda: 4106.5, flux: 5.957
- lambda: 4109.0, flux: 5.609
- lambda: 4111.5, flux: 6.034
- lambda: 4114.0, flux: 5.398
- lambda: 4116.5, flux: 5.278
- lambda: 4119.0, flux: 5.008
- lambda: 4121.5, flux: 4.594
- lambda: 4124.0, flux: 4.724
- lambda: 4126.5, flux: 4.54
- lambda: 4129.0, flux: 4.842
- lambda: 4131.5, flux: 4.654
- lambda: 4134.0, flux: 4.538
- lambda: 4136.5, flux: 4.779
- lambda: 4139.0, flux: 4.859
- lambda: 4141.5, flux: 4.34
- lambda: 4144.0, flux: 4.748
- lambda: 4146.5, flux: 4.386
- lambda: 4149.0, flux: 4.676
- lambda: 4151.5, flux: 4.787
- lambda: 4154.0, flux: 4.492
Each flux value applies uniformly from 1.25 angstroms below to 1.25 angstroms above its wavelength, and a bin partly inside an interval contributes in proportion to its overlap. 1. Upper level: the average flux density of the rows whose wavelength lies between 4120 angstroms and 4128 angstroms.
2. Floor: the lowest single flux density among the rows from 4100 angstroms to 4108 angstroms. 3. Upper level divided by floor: 0.81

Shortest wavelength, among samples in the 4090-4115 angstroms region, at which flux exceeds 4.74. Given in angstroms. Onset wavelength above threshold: 4091.5 angstroms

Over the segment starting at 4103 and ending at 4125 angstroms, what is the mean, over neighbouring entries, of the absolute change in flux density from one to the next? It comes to 0.32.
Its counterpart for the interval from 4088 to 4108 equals 0.33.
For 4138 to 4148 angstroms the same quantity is 0.43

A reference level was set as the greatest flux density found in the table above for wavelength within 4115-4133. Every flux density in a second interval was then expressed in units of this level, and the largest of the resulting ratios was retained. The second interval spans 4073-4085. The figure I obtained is 1.4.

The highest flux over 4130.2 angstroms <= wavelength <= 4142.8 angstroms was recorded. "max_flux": 4.859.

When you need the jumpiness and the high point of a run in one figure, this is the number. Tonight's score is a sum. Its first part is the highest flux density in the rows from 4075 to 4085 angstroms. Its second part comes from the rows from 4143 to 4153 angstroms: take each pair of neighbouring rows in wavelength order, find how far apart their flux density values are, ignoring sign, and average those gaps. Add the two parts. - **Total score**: 7.6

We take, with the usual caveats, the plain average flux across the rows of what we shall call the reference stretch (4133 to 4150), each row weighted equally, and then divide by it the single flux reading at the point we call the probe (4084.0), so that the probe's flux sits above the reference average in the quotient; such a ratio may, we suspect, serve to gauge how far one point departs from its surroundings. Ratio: 1.49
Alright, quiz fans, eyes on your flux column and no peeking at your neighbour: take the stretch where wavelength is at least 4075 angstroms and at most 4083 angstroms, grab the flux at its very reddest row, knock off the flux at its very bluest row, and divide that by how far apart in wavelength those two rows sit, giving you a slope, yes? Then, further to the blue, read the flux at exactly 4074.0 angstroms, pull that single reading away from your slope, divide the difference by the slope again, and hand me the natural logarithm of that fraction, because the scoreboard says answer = 5.7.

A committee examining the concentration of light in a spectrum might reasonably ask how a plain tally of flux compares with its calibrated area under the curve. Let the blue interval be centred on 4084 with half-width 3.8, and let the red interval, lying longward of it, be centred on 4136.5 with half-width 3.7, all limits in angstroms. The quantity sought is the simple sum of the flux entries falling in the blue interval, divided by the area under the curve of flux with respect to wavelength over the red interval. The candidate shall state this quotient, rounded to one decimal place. 0.6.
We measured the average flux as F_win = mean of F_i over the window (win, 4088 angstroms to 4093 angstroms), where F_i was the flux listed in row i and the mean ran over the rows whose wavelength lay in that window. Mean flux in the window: 6.7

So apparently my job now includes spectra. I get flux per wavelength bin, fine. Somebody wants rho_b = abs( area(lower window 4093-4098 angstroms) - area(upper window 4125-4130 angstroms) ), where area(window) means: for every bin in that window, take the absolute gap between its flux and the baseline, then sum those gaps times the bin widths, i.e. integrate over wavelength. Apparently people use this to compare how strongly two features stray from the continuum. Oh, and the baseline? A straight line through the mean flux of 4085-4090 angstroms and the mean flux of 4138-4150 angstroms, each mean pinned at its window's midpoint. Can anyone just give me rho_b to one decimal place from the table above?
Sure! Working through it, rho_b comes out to 0.8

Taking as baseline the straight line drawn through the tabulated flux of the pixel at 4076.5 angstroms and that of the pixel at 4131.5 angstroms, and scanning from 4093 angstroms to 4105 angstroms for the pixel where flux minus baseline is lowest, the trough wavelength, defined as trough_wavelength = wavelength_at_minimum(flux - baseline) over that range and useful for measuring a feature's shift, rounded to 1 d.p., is 4099.0 angstroms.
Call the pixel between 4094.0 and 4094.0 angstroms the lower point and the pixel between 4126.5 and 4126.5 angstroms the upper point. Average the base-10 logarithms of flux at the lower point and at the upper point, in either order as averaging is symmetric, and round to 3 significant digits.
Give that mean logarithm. 0.723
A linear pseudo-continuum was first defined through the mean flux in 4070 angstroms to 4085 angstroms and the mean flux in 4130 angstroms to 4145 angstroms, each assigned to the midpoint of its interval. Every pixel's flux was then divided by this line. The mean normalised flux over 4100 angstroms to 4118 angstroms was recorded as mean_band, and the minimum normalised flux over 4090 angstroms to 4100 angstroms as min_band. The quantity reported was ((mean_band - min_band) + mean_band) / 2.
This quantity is 0.53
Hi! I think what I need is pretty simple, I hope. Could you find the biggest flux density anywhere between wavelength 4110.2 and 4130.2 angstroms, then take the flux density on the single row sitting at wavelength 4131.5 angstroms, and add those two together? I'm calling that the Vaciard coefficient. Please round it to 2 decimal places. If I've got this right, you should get 10.69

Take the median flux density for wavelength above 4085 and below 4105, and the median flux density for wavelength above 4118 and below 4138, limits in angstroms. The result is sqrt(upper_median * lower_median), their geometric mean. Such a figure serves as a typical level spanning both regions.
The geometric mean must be 5.4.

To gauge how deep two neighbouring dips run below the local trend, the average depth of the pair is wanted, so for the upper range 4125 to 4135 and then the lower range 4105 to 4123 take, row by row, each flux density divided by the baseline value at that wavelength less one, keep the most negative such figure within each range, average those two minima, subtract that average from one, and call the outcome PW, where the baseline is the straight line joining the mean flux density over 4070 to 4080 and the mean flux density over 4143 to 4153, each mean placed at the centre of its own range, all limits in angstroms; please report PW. 1.16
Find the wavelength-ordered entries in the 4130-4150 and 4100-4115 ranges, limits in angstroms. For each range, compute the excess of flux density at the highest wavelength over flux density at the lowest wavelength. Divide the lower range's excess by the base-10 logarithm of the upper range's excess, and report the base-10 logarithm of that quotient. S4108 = -0.28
